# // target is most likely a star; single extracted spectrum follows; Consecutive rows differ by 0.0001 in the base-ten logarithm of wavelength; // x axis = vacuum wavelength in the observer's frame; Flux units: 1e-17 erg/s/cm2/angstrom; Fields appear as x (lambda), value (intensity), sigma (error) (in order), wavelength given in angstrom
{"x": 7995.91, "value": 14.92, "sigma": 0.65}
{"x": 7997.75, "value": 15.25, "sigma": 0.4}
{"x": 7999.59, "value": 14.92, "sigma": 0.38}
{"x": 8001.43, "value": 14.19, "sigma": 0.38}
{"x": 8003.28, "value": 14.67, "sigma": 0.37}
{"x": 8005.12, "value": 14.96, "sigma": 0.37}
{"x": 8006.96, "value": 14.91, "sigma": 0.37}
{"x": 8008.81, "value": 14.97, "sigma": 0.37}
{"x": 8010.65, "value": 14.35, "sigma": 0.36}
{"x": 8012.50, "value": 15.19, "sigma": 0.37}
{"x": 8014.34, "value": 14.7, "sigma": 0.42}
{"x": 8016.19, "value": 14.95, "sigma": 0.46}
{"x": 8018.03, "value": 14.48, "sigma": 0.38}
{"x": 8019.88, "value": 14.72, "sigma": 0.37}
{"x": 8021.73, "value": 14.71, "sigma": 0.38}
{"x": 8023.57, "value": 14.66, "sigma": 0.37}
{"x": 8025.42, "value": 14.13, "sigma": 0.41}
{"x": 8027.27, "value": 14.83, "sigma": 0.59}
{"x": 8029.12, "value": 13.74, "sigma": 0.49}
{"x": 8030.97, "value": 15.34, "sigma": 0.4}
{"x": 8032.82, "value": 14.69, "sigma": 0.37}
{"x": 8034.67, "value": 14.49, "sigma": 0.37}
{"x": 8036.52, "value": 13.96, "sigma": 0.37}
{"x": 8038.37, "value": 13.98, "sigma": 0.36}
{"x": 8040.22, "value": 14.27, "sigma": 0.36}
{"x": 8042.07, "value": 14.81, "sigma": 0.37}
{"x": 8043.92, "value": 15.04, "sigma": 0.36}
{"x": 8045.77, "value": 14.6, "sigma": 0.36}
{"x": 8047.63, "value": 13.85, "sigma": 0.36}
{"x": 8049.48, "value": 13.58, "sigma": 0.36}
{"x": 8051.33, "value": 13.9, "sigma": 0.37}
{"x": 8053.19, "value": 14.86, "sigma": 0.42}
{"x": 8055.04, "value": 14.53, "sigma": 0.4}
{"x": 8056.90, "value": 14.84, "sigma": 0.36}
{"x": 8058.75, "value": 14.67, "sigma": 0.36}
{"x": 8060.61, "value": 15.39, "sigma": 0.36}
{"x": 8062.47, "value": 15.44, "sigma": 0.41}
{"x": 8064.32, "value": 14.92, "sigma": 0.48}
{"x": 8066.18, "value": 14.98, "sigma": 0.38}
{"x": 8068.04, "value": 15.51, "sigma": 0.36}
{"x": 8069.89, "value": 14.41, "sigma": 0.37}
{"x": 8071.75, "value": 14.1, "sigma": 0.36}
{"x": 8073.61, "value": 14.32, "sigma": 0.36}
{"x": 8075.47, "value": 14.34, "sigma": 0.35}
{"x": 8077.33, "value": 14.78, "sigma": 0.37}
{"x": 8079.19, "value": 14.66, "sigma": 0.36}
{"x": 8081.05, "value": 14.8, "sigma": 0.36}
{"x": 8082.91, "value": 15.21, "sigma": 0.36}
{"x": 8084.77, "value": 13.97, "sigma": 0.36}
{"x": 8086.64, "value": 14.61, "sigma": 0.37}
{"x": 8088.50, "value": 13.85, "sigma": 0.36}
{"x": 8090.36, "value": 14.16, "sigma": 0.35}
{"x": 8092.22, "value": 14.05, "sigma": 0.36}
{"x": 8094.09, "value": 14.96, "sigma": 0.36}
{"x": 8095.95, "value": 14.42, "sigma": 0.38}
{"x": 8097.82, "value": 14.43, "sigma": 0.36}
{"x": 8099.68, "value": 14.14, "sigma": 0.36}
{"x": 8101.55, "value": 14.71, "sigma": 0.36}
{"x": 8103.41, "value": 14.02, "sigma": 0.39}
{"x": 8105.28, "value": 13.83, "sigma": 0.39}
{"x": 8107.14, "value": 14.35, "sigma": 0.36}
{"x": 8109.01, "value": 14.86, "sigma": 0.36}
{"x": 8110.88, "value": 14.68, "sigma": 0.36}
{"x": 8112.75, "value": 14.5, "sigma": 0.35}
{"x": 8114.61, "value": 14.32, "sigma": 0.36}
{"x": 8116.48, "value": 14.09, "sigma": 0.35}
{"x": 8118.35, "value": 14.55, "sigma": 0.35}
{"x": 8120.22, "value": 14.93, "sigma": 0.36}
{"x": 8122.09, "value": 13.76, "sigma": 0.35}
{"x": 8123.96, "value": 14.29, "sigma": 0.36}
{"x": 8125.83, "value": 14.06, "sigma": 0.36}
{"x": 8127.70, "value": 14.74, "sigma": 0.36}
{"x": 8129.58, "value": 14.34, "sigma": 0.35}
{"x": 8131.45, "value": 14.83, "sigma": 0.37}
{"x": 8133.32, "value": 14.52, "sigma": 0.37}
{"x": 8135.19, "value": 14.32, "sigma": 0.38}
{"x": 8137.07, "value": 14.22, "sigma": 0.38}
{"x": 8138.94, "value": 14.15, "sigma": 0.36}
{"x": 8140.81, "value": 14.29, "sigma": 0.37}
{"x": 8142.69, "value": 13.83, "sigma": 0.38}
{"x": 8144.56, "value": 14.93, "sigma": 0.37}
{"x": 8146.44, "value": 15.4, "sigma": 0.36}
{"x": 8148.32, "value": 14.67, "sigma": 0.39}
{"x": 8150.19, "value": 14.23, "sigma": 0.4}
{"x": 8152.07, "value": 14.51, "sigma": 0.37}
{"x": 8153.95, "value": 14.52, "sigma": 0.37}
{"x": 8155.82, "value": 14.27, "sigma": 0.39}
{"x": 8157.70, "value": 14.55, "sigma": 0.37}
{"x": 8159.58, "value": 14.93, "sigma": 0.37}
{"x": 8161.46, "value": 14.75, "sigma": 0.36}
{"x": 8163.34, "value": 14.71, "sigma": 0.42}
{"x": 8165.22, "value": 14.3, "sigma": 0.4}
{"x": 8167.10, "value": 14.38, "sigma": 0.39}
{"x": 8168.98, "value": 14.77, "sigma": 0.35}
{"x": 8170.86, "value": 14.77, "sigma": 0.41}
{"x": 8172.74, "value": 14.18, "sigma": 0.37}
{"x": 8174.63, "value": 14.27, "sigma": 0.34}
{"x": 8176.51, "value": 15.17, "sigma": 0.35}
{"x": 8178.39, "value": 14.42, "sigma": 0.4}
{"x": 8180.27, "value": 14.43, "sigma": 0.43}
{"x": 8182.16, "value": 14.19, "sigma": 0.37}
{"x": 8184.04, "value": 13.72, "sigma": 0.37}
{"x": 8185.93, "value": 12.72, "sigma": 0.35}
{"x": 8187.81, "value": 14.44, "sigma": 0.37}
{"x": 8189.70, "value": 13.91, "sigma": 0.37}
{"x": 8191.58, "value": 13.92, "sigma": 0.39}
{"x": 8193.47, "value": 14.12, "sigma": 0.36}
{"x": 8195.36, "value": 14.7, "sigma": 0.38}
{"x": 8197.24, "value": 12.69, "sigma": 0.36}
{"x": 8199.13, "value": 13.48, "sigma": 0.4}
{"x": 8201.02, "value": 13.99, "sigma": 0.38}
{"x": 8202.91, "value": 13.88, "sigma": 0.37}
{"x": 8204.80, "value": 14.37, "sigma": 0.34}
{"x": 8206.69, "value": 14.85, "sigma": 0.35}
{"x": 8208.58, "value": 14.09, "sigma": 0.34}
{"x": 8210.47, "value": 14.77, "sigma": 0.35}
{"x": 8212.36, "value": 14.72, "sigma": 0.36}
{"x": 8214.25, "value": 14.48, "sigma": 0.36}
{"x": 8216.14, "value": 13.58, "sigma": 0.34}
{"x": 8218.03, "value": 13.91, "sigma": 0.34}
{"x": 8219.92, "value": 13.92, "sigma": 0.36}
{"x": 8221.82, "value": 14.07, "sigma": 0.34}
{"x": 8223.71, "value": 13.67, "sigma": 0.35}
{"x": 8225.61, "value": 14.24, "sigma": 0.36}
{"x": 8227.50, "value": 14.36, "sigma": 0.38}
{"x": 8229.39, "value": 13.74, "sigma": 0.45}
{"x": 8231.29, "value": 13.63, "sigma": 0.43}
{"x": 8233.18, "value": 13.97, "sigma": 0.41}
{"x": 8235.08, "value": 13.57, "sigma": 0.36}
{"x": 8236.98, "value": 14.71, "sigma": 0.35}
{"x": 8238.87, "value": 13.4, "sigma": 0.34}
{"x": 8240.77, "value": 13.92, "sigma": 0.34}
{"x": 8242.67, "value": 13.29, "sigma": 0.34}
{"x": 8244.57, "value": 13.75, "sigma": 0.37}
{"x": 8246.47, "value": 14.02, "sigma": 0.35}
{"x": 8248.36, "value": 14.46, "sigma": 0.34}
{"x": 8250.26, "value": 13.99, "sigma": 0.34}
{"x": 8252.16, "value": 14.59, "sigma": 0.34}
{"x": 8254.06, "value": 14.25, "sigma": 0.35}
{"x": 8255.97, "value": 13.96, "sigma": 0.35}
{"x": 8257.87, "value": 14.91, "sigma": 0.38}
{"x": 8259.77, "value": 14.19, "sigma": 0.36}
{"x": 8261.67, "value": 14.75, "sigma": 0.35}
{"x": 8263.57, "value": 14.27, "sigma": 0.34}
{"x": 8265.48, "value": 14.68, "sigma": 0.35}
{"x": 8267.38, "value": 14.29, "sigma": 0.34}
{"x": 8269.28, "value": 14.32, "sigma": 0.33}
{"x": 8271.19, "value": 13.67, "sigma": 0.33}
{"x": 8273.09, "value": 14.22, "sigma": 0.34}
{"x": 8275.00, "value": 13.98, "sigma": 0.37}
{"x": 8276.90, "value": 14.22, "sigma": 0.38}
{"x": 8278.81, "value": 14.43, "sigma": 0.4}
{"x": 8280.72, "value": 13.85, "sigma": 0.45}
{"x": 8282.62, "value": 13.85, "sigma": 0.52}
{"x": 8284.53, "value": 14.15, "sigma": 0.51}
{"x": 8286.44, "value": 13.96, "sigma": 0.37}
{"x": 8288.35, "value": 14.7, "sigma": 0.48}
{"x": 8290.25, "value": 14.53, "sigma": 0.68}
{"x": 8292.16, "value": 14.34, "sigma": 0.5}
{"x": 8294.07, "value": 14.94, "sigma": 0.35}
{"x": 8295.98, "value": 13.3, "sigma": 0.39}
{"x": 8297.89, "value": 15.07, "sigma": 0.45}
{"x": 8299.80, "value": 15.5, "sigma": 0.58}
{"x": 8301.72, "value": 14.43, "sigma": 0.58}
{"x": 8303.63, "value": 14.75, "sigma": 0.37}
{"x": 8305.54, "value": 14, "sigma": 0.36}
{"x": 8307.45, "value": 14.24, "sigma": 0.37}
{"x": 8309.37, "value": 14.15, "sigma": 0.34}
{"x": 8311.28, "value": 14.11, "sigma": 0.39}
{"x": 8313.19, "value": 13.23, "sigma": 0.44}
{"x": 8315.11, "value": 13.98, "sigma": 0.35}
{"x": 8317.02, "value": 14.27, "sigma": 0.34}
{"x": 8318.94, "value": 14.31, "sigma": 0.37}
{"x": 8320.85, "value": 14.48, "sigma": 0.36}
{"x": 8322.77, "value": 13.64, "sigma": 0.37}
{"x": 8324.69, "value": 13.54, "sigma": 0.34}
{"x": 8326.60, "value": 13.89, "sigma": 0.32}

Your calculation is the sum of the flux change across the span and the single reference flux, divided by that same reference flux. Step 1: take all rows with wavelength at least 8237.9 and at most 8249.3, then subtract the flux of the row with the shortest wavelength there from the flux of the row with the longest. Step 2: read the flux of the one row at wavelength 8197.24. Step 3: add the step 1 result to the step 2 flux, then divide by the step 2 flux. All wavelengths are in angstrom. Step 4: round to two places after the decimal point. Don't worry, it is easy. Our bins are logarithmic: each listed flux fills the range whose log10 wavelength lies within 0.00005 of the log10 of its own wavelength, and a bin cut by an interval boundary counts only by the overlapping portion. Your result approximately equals 1.08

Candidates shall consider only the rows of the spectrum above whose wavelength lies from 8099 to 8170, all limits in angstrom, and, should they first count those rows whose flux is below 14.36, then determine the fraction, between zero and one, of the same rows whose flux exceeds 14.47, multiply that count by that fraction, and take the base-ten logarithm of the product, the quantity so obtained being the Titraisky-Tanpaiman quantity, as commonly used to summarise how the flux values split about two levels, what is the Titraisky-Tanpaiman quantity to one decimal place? 1.0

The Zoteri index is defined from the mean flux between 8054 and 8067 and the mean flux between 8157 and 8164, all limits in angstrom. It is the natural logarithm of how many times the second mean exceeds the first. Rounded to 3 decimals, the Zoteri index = -0.016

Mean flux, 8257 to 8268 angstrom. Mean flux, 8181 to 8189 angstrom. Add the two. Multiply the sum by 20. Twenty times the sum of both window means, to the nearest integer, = 566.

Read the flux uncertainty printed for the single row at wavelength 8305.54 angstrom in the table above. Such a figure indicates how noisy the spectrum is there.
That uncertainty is 0.360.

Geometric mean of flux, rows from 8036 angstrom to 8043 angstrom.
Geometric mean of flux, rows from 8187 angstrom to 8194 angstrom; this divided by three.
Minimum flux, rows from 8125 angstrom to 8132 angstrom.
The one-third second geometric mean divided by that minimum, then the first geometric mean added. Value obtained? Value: 14.6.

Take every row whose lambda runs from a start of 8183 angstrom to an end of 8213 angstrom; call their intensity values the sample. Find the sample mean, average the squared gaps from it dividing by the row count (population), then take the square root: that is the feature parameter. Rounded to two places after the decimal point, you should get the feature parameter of 0.63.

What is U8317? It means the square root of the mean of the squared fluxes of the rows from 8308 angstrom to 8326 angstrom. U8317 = 14.0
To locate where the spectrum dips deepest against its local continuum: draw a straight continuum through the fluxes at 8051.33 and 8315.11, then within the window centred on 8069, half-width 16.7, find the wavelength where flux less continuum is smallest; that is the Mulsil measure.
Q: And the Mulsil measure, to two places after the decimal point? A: 8084.77 angstrom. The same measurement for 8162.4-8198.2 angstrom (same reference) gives 8197.24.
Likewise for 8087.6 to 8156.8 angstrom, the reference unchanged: 8122.09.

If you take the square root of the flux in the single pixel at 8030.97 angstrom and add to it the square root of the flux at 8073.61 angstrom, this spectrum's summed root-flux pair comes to 7.70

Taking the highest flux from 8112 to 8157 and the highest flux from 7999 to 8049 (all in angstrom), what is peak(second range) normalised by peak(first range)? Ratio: 0.996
